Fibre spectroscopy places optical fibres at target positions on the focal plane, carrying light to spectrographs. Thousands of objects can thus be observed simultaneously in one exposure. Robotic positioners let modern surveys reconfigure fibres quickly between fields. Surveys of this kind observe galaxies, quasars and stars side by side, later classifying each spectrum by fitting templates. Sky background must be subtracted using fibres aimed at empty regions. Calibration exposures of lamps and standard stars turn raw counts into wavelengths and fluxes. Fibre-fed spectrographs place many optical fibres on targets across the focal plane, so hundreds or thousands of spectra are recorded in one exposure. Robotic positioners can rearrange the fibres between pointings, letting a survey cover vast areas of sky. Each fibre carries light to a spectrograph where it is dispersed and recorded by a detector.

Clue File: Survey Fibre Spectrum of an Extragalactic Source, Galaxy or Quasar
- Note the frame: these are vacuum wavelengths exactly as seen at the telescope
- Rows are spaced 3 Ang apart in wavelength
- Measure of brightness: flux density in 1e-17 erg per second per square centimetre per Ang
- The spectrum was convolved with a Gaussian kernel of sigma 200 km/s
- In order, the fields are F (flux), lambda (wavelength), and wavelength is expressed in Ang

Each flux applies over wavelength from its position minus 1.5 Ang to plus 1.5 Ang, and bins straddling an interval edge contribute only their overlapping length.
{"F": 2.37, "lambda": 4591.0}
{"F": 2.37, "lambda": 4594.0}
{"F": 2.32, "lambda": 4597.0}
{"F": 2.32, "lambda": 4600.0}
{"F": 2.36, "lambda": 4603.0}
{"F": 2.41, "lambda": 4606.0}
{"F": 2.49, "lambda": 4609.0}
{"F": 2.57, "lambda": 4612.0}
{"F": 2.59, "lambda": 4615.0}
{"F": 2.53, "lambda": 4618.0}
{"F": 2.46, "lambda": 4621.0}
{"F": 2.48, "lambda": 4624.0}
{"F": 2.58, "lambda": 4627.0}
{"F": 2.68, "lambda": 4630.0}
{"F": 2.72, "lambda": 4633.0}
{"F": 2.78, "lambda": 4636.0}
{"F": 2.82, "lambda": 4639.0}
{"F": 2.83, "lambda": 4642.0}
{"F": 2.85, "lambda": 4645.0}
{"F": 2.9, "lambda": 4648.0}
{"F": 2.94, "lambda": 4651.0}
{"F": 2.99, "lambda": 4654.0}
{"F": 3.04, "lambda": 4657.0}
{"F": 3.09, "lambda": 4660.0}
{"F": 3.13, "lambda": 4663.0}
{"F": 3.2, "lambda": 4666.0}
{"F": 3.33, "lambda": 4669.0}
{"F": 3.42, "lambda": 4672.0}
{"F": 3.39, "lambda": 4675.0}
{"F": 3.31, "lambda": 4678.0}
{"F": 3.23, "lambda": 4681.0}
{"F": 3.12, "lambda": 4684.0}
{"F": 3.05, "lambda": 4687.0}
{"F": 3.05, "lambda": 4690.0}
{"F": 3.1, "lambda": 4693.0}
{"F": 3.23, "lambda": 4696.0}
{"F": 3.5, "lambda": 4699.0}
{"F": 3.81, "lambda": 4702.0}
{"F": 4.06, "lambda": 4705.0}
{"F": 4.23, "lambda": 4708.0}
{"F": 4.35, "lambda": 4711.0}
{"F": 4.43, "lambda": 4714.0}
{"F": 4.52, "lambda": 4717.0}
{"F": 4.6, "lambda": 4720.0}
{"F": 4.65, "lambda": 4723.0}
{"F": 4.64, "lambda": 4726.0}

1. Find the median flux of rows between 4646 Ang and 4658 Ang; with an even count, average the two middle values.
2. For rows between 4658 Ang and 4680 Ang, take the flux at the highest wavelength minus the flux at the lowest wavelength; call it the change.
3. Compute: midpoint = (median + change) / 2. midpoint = 1.6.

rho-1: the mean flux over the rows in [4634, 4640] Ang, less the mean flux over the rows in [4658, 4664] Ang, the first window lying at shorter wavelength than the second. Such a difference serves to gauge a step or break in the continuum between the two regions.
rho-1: -0.31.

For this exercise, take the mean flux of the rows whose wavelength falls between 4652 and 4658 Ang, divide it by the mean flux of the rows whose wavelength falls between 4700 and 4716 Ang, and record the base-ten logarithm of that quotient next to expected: -0.14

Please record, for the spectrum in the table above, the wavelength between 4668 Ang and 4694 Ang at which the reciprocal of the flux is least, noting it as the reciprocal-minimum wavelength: 4672.0 Ang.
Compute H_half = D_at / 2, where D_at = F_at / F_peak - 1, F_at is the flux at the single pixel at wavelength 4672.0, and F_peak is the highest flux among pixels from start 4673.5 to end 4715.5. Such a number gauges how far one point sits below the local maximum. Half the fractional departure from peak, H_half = -0.114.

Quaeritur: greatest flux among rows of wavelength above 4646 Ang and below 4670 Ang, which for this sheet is 3.33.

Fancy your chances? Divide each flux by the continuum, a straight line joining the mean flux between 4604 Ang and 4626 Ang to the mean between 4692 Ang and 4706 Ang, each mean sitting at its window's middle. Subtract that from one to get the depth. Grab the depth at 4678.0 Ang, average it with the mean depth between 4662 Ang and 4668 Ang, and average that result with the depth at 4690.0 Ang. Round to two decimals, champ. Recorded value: 0.05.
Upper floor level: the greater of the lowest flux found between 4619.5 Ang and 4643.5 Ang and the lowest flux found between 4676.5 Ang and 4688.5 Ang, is 3.05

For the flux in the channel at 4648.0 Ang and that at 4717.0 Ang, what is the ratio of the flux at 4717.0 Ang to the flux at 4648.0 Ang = 1.6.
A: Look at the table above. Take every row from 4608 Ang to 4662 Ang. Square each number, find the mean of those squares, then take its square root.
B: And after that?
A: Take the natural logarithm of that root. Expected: 1.01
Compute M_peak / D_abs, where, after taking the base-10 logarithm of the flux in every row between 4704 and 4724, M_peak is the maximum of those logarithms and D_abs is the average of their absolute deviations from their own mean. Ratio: 41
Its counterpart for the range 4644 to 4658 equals 58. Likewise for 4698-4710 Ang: 23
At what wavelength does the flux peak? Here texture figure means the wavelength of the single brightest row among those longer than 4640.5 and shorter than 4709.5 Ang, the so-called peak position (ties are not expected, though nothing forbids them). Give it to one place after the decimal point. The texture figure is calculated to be 4708.0 Ang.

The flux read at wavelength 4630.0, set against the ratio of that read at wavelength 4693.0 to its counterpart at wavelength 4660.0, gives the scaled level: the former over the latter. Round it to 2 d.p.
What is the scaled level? 2.67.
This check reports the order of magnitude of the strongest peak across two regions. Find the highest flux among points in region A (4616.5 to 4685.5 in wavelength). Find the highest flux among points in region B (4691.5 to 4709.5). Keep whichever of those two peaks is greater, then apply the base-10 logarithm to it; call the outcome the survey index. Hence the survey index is 0.626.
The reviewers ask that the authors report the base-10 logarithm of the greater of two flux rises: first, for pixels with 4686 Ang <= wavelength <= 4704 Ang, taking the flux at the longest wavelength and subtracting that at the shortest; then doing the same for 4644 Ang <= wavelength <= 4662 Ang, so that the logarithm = -0.1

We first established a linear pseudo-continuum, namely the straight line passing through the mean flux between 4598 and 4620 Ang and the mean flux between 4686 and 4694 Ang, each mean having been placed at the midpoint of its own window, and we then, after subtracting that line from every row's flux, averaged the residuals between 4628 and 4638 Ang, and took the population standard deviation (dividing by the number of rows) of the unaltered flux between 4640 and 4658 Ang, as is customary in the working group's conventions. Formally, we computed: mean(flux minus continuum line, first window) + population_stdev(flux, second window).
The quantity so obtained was 0.16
